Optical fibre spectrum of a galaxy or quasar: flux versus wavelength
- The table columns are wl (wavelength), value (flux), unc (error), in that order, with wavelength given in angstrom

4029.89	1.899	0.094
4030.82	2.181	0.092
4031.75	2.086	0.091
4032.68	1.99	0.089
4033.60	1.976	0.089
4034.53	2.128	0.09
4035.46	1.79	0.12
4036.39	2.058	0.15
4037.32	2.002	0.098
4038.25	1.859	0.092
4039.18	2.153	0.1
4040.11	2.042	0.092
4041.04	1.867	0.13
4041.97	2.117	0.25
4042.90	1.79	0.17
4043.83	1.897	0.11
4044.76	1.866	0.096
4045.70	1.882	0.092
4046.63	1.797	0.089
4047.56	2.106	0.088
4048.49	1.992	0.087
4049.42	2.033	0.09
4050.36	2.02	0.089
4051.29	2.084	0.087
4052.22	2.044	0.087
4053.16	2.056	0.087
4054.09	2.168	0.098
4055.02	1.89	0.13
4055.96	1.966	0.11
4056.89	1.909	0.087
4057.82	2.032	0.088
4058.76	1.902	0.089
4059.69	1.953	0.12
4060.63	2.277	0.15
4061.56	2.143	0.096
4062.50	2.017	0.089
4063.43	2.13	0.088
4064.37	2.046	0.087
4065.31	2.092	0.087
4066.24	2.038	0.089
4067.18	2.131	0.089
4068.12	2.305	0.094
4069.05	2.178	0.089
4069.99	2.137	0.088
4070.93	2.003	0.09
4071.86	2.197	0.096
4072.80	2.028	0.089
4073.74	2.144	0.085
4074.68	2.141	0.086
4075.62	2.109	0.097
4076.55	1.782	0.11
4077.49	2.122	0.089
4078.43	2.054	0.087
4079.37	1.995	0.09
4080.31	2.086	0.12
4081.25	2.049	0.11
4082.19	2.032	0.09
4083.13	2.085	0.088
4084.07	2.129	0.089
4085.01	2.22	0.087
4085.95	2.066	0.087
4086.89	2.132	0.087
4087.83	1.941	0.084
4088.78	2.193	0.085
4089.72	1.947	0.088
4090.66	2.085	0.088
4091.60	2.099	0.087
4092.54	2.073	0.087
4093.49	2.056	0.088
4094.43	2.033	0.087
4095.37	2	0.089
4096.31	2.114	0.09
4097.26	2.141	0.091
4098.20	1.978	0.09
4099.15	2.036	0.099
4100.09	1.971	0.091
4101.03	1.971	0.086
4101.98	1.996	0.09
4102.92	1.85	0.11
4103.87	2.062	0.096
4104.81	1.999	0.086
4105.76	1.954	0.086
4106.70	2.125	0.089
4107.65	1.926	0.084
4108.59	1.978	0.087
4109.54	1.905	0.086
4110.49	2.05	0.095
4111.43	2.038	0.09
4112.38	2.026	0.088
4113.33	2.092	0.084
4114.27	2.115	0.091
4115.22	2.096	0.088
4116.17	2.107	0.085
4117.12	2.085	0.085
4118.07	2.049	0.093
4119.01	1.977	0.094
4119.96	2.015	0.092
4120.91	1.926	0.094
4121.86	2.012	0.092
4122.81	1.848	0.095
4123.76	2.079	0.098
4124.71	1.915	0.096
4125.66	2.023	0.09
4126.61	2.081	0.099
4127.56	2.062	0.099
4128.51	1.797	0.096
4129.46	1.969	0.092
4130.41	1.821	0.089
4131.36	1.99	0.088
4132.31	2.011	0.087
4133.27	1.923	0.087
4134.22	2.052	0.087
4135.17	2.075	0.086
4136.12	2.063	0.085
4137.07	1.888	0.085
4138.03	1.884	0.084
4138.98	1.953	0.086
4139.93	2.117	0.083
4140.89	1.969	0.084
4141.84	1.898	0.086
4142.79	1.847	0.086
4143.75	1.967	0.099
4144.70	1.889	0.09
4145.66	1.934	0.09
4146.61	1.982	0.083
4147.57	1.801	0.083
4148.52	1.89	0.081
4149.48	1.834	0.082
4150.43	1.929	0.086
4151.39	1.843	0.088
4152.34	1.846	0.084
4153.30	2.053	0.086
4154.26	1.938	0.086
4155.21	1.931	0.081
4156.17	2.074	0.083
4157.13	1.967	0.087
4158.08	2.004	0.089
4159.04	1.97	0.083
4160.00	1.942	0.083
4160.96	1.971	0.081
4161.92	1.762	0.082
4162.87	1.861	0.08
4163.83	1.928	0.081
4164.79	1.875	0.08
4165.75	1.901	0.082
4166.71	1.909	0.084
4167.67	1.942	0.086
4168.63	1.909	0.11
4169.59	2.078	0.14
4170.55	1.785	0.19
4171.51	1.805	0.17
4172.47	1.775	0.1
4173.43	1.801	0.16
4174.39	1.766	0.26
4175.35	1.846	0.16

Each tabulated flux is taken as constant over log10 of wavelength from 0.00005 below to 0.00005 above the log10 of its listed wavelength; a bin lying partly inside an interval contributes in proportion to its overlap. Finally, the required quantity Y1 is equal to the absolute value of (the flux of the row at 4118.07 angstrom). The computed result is 2.05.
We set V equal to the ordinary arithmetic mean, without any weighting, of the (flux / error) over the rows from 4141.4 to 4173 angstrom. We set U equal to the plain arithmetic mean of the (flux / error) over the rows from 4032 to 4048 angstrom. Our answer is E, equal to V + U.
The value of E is 39.9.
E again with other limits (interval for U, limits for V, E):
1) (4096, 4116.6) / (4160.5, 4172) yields 42.3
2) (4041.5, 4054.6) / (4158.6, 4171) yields 41.2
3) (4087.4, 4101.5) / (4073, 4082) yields 44.6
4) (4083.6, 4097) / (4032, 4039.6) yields 43.7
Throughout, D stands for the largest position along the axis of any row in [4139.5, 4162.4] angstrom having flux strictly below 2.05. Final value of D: 4161.92 angstrom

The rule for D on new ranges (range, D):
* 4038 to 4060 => 4059.69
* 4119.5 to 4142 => 4141.84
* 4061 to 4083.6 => 4082.19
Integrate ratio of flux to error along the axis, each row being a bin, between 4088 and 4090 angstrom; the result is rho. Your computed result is 48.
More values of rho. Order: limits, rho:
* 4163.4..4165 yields 38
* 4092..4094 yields 47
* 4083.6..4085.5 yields 47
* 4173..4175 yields 18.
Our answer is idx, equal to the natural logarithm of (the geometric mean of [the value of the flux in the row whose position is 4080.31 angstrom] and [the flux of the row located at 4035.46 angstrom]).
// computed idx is 0.659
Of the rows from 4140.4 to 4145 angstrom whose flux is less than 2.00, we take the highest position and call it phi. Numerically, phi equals 4144.70 angstrom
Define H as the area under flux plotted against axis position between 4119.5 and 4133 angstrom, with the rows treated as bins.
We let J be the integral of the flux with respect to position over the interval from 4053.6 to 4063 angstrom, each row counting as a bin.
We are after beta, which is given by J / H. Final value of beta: 0.7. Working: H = 26.5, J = 19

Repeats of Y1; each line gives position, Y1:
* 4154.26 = 1.94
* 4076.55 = 1.78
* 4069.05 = 2.18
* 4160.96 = 1.97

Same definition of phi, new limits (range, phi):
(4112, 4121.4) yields 4120.91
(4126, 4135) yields 4133.27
